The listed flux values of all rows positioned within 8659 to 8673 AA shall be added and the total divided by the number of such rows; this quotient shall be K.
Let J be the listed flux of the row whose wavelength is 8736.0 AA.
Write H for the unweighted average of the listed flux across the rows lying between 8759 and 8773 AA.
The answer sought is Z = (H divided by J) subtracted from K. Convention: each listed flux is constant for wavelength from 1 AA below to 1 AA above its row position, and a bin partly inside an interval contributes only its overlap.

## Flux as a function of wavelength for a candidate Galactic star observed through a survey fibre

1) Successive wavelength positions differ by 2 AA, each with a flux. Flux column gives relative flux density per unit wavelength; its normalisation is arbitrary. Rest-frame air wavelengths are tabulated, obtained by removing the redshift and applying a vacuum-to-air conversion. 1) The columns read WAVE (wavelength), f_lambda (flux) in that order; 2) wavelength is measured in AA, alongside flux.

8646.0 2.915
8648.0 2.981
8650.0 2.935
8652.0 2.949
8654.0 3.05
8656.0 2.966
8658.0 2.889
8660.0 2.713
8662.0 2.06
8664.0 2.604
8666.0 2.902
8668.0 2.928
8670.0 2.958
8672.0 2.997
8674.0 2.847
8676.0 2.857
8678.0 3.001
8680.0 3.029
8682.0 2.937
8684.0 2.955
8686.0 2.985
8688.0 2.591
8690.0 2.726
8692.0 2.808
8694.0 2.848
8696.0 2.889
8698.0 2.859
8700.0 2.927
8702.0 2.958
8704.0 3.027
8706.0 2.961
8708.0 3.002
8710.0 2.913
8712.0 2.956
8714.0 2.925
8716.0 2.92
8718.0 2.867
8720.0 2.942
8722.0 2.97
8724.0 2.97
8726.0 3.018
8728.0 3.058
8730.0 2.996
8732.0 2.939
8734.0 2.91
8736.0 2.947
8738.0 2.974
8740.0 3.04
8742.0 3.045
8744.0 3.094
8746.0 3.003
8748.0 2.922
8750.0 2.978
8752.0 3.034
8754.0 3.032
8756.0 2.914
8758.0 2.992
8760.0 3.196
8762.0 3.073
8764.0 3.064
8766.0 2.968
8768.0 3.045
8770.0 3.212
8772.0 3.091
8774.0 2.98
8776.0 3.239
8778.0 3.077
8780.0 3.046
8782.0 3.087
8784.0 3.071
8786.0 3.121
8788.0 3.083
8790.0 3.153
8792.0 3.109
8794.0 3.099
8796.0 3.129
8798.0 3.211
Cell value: 1.69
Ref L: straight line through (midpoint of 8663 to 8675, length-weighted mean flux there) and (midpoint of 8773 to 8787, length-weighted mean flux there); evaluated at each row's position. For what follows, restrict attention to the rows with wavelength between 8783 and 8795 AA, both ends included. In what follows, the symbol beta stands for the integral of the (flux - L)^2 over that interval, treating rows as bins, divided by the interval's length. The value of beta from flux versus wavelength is 0.001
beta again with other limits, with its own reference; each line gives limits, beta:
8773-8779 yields 0.011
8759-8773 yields 0.007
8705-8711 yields 0.002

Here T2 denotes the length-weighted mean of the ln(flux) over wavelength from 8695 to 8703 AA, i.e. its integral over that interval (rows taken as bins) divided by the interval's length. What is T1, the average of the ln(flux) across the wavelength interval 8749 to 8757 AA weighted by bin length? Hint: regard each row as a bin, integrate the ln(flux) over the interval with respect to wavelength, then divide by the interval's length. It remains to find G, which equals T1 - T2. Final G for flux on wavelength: 0.03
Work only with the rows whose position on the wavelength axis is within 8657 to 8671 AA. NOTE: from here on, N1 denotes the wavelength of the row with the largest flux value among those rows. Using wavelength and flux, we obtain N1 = 8670.0 AA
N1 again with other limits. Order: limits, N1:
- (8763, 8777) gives 8776.0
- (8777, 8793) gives 8790.0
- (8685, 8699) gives 8686.0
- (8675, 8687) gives 8680.0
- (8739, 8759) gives 8744.0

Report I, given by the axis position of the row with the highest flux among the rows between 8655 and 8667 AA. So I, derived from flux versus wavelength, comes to 8656.0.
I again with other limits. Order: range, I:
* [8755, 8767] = 8760.0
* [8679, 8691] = 8680.0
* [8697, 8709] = 8704.0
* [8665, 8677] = 8672.0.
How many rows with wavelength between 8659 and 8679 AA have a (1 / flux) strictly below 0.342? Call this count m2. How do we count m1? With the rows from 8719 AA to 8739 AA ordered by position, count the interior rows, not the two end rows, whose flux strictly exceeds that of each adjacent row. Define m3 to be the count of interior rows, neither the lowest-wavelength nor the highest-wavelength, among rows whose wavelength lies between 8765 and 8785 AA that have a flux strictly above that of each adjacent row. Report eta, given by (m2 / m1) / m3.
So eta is 1.3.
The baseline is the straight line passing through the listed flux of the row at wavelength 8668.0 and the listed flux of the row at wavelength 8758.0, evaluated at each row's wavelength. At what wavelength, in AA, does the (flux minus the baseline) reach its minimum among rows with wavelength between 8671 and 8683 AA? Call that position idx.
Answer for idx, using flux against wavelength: 8674.0 AA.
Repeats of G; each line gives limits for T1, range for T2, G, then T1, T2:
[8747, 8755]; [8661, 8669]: 0.14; 1.10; 0.95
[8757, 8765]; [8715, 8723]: 0.05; 1.13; 1.07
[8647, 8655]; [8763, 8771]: -0.03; 1.09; 1.12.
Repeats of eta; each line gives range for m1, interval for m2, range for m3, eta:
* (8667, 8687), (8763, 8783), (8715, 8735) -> 5.0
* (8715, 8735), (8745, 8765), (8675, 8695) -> 4.0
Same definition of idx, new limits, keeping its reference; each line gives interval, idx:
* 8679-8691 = 8688.0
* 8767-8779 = 8774.0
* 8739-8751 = 8748.0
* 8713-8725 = 8718.0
